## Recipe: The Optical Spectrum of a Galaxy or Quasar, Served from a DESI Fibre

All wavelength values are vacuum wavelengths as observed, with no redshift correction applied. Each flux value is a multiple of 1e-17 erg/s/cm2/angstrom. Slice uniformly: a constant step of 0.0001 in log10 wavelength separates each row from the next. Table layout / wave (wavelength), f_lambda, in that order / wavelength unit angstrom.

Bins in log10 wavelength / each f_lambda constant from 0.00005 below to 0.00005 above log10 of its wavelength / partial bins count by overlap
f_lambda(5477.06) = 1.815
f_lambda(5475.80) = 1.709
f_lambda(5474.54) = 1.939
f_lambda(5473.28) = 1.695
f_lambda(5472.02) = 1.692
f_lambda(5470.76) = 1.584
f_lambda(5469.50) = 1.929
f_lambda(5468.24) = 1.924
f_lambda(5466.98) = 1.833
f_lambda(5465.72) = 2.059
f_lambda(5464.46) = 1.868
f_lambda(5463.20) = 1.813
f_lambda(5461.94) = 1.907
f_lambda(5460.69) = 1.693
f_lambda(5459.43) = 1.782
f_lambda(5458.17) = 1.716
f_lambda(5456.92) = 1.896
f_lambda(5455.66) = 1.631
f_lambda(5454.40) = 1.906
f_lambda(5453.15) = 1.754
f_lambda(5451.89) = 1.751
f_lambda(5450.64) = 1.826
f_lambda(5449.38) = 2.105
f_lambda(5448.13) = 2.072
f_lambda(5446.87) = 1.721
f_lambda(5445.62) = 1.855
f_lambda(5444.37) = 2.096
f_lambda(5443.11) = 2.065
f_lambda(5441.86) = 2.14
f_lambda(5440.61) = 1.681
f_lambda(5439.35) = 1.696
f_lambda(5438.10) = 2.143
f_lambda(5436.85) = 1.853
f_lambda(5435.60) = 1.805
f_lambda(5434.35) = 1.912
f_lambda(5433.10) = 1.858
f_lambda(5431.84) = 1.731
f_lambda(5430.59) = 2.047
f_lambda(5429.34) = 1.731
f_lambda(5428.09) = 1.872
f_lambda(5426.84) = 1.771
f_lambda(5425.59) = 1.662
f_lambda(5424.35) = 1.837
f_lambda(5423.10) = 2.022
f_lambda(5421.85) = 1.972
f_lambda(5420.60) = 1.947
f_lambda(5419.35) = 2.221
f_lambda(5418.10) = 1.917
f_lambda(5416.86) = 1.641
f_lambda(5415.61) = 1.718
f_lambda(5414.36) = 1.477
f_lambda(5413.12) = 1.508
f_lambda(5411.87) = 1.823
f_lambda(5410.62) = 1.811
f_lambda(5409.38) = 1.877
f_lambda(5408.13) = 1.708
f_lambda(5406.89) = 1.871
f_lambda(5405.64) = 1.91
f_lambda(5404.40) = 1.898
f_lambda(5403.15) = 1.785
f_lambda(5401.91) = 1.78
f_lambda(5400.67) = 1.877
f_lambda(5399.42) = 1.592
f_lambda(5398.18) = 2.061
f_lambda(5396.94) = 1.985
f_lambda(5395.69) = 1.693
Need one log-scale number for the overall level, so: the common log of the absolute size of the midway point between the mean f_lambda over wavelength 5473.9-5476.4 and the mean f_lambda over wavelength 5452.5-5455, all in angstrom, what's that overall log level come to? 0.262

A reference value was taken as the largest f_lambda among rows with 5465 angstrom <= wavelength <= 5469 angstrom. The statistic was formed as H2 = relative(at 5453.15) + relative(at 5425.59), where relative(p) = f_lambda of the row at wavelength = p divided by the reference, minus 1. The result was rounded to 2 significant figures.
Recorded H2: -0.34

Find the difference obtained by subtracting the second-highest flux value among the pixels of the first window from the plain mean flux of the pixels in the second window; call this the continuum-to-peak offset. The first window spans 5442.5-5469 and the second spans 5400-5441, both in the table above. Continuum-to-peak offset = -0.27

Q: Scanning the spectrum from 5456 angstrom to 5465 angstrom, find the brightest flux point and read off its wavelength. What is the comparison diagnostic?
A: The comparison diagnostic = 5461.94 angstrom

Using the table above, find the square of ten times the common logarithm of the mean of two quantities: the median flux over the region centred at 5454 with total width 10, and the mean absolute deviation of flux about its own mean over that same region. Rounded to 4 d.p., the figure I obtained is 0.0495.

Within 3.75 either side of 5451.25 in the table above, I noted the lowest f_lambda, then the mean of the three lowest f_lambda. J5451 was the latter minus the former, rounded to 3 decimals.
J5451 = 0.026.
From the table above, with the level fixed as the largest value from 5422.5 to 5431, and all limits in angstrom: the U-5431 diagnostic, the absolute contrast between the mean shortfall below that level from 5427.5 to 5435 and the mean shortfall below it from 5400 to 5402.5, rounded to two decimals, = 0.03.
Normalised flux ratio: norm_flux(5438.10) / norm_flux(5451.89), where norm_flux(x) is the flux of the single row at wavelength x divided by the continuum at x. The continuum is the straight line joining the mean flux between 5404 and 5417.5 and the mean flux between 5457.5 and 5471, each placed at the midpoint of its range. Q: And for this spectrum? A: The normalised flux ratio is 1.24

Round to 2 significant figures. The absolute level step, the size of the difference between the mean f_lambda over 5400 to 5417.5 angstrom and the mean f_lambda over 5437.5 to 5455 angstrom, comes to 0.15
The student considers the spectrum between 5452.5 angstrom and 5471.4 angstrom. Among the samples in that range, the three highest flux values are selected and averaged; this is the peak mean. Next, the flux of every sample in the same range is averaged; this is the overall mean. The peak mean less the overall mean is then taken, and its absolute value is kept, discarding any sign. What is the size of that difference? 0.15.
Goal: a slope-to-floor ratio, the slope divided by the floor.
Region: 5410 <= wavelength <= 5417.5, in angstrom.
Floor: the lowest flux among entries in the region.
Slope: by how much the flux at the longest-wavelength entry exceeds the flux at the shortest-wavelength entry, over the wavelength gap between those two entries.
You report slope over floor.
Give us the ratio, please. -0.02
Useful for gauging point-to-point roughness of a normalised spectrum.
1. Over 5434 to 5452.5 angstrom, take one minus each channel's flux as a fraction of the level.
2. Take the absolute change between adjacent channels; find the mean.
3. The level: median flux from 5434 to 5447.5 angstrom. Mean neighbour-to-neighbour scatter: 0.100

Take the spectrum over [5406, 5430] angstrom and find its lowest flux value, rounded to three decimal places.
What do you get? 1.477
